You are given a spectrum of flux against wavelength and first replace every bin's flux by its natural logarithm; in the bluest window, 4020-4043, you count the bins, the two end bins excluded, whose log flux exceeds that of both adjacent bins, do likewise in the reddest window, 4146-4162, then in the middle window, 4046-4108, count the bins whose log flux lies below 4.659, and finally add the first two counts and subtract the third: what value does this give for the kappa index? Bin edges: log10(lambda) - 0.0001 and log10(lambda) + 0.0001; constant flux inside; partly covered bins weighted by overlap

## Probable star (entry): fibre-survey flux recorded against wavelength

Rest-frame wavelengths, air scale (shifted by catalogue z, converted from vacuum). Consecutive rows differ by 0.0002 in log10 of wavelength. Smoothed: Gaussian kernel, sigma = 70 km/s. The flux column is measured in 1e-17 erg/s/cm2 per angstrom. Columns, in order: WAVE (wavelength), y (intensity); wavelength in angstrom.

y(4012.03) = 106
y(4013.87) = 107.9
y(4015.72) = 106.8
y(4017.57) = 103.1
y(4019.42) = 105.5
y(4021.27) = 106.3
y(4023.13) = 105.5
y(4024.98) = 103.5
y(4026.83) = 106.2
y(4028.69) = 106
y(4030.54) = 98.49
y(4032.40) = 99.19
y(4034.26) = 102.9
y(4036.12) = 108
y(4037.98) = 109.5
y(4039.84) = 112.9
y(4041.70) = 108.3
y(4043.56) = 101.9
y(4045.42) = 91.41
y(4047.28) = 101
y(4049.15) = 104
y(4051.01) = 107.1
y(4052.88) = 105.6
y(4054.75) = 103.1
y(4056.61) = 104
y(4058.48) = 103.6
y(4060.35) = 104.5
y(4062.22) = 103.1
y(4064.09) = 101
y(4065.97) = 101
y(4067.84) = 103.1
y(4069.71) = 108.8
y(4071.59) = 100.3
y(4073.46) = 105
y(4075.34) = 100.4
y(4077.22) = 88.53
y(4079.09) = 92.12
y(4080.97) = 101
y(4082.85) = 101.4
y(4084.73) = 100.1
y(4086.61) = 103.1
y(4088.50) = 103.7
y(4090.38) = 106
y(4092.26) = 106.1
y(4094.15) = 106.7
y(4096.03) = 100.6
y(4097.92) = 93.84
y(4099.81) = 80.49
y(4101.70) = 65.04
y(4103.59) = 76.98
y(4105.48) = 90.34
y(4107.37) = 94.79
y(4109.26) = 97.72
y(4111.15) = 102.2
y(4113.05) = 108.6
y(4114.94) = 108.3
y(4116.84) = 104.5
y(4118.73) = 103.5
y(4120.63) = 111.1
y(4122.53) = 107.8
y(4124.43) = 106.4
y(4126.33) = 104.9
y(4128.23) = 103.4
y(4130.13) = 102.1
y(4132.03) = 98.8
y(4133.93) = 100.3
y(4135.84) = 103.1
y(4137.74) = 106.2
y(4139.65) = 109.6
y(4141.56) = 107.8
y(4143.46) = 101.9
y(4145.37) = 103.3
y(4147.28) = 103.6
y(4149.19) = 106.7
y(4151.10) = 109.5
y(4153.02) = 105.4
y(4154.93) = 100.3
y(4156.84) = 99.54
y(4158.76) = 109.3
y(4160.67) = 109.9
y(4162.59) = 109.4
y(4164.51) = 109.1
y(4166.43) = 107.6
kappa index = -24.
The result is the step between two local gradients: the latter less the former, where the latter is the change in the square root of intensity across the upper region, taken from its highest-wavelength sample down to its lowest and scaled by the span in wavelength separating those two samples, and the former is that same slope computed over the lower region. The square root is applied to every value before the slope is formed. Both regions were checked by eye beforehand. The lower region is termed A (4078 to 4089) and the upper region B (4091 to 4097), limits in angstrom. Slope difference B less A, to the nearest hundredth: -0.13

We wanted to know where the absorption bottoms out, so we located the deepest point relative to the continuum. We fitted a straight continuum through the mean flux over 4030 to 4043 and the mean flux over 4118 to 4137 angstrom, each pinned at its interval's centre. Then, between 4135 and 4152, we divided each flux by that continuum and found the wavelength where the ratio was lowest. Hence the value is 4143.46 angstrom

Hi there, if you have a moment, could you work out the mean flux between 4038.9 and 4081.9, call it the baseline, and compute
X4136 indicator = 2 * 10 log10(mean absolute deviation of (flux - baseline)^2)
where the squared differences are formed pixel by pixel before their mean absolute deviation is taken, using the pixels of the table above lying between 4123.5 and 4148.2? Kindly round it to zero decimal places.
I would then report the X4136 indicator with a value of 21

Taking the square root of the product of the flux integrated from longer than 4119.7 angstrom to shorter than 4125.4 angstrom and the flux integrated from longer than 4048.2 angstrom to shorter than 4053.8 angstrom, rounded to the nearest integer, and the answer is 604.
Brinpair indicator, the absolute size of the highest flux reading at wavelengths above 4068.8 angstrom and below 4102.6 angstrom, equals 109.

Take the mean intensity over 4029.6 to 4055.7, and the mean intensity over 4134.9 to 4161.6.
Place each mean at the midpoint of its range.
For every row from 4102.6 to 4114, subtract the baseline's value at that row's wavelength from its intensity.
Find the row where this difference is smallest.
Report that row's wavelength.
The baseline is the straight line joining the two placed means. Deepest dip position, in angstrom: 4103.59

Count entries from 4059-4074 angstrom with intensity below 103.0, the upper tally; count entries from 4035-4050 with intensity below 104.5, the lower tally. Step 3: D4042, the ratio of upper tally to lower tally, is 0.75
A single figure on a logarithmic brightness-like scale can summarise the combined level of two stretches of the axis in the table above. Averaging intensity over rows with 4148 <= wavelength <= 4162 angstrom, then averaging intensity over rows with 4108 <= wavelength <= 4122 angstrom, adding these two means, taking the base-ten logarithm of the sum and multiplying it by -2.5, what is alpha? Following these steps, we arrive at -5.81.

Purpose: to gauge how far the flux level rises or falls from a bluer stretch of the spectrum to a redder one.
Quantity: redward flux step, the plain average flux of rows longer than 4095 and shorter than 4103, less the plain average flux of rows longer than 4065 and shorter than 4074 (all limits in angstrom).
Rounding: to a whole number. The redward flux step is -19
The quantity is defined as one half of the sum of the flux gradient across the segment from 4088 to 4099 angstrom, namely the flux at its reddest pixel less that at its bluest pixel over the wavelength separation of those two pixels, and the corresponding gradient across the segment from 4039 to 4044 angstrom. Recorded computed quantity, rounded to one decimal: -2.0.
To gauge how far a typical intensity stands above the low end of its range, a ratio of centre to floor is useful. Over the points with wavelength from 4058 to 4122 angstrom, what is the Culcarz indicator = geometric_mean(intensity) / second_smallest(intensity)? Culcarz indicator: 1.28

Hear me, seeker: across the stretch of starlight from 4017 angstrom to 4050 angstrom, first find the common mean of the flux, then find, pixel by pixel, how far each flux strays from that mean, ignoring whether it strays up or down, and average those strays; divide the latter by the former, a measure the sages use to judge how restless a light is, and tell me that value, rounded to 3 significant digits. 0.0335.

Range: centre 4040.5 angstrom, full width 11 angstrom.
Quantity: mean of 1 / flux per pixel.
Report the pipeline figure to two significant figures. 0.0095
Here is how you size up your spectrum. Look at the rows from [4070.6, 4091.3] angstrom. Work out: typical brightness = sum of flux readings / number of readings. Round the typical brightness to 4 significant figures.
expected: 100.2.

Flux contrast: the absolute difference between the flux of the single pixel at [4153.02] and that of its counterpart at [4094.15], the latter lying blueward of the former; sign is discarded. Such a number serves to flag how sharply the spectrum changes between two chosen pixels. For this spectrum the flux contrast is 1.3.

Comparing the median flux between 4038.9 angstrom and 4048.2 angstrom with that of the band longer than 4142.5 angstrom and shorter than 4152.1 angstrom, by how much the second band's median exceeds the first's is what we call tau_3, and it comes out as 1.7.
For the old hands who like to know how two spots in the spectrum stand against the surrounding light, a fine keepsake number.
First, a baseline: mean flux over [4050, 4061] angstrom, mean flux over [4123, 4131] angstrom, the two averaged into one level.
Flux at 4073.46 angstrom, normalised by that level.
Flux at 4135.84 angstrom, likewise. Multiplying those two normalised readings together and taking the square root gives 1.00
